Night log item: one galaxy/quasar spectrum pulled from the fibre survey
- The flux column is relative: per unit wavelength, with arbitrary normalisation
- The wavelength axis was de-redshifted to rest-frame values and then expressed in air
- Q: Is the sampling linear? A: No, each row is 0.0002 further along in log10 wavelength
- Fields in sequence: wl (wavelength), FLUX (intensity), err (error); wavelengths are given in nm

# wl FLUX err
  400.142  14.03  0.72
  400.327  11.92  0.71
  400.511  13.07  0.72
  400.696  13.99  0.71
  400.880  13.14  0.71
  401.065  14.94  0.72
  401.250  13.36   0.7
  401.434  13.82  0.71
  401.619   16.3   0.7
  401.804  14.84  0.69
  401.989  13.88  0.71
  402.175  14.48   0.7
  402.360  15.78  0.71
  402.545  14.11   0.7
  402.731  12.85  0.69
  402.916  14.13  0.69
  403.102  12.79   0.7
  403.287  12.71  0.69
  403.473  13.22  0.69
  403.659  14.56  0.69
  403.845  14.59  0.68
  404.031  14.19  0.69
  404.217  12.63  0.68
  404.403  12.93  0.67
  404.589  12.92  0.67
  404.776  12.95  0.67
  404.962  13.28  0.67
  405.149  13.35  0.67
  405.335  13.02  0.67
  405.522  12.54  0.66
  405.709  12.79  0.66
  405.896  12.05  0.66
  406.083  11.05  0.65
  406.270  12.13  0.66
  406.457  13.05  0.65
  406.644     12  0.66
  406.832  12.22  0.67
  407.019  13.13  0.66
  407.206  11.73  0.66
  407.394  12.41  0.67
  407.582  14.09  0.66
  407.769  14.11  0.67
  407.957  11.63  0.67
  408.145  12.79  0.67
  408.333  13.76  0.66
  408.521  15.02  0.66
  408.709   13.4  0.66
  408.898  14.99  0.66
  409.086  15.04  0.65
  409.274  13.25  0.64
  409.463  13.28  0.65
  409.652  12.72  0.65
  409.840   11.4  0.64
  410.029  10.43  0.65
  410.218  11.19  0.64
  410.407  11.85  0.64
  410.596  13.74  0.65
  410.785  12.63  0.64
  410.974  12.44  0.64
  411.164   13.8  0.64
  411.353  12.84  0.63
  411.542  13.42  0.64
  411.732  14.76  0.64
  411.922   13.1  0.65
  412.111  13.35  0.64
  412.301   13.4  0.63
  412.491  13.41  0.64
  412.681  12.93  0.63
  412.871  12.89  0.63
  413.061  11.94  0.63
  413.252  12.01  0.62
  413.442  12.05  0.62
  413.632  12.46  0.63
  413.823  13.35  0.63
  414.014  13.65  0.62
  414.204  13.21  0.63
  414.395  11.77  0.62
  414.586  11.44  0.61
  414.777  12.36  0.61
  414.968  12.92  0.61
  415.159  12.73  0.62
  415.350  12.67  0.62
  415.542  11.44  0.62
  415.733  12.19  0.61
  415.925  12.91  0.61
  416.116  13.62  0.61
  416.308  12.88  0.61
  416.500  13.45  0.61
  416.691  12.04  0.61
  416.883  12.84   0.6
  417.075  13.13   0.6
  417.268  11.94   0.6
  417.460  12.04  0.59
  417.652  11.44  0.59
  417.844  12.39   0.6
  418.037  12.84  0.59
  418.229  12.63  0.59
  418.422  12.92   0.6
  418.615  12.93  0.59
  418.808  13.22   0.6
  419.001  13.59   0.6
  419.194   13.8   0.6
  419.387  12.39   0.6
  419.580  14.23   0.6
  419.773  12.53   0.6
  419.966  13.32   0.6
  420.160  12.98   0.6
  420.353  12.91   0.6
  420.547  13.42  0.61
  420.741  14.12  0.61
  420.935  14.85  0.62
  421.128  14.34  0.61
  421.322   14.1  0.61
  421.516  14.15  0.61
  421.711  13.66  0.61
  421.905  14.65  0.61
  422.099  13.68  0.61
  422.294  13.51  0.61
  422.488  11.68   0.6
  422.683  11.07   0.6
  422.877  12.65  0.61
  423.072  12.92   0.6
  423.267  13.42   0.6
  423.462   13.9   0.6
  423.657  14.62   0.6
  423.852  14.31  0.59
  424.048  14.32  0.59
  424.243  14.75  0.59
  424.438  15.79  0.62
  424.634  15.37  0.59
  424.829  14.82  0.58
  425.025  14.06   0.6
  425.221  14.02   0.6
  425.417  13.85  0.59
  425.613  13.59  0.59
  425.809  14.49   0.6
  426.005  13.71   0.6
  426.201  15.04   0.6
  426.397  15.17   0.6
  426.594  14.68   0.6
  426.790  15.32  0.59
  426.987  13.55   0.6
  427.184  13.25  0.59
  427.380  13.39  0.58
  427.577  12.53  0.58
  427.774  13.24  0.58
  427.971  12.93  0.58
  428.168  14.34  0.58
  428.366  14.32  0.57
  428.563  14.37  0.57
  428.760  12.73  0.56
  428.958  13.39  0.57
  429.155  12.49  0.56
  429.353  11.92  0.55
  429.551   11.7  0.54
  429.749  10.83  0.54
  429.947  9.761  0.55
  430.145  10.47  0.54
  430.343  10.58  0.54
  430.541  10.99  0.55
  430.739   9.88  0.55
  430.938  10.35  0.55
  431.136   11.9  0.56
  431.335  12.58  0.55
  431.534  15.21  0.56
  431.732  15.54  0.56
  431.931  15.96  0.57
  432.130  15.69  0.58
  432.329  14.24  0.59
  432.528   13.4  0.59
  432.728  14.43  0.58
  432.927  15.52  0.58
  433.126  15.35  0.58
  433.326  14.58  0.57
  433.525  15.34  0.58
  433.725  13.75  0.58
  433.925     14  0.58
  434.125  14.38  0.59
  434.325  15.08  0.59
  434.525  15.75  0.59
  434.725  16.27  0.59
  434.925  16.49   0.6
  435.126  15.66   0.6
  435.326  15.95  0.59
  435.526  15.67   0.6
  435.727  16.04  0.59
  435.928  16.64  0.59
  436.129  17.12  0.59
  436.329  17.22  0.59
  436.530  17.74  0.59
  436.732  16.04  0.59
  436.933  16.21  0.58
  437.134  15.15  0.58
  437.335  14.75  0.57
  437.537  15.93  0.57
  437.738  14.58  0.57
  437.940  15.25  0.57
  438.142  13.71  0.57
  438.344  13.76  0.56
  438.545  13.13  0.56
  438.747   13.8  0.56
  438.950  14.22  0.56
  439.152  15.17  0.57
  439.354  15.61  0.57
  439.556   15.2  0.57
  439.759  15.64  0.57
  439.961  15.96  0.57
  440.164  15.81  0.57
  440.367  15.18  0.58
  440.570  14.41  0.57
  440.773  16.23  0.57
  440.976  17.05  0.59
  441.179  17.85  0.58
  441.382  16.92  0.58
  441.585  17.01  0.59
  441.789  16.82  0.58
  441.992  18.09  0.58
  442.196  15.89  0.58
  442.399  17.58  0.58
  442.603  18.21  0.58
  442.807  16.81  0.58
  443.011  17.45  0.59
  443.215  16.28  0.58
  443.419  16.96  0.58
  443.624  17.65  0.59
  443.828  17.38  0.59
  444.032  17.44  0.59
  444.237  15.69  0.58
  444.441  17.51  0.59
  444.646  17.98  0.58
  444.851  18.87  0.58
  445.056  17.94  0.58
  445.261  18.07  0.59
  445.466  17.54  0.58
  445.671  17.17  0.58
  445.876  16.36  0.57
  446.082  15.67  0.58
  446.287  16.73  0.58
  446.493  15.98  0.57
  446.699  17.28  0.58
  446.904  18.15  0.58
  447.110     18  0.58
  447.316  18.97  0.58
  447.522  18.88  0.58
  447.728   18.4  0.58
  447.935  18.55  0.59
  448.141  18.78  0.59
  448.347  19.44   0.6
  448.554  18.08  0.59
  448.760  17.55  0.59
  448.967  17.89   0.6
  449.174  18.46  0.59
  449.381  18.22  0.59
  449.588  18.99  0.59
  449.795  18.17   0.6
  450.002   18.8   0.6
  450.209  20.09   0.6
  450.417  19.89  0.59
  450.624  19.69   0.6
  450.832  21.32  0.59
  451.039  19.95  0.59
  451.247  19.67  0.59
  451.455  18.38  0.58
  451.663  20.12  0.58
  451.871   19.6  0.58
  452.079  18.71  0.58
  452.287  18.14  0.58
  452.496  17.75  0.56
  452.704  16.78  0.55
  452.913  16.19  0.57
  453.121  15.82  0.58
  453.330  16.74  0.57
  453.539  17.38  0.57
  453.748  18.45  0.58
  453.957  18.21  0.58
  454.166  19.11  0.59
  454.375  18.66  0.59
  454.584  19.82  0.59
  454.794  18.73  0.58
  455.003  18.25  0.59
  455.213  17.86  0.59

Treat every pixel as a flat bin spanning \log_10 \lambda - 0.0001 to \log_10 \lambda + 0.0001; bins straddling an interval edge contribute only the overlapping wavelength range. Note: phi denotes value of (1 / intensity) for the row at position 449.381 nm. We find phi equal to 0.055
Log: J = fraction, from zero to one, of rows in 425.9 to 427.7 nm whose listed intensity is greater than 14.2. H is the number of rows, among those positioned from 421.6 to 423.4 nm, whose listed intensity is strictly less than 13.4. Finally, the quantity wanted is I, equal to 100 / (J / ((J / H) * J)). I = 11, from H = 4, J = 0.4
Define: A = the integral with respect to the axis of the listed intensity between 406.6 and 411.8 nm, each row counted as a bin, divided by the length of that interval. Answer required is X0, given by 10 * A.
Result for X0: 130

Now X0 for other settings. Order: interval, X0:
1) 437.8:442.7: 158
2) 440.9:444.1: 172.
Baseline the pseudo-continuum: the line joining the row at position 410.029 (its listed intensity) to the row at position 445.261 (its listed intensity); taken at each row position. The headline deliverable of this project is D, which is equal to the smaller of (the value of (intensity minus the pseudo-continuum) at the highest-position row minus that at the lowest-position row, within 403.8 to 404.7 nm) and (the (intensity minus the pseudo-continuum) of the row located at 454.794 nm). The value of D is -1.8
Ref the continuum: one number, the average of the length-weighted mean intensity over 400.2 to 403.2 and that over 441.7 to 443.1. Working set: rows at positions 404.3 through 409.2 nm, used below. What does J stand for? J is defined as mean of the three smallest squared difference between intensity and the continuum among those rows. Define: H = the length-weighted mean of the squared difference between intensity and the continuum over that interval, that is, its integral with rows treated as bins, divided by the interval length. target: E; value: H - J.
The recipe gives 7.4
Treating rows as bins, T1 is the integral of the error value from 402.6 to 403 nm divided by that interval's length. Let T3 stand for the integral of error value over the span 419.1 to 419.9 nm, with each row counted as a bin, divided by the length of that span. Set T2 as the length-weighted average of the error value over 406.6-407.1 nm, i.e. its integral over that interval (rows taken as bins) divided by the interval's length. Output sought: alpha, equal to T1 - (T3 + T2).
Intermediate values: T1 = 0.69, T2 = 0.66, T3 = 0.601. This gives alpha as -0.57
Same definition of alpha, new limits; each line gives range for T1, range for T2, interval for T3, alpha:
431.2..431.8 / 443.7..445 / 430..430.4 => -0.57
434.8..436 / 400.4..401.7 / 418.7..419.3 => -0.72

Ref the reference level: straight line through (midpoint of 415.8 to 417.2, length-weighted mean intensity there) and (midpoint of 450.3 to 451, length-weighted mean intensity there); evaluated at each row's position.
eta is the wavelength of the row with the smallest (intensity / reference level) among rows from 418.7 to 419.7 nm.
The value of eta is 419.387 nm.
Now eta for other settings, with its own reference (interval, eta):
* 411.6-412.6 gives 411.922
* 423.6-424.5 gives 424.048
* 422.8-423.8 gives 422.877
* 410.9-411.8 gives 410.974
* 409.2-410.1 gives 410.029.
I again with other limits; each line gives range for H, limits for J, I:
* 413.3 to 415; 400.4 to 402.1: 4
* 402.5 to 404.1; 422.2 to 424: 6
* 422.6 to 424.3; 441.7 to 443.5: 33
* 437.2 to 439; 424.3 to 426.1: 44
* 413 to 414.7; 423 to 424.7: 8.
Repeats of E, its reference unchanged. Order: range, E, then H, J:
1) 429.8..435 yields 8.2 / 8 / 0.0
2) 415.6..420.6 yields 5.0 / 8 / 3.1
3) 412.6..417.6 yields 5.6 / 10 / 4.2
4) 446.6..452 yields 7.7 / 12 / 3.9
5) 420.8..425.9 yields 3.6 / 4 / 0.2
